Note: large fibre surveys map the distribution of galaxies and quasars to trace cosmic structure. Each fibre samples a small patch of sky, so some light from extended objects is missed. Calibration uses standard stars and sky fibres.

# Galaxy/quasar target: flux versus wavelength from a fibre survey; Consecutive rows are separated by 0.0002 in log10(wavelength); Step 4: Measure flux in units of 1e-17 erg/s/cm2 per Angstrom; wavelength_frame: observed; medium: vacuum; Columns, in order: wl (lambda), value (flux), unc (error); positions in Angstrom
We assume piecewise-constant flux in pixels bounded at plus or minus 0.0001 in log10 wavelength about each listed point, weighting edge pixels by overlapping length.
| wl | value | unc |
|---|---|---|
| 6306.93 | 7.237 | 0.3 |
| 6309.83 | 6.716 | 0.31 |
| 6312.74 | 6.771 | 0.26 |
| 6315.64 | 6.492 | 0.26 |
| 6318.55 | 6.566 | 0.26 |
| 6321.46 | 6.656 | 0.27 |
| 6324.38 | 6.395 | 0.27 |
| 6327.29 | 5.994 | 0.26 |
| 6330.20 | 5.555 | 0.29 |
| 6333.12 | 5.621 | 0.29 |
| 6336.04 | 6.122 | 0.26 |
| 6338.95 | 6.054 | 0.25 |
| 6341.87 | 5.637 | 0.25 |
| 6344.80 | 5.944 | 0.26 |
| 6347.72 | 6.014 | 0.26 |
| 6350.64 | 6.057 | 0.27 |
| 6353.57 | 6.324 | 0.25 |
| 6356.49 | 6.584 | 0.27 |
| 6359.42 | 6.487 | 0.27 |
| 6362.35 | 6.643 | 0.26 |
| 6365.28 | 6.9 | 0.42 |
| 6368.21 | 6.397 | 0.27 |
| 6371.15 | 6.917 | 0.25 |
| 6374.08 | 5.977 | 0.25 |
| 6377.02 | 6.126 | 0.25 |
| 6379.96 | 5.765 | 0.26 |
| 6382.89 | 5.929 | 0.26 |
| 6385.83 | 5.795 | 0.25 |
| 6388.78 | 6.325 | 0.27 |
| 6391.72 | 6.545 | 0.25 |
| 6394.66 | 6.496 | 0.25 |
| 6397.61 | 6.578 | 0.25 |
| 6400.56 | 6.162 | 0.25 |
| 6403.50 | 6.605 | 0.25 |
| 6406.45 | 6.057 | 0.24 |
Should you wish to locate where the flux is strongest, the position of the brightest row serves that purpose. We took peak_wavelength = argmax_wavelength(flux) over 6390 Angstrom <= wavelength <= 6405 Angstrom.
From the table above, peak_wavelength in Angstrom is 6403.50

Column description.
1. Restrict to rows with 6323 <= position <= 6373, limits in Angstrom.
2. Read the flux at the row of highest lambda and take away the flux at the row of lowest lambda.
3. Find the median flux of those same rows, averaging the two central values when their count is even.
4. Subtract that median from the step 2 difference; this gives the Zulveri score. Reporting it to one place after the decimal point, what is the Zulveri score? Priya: -5.6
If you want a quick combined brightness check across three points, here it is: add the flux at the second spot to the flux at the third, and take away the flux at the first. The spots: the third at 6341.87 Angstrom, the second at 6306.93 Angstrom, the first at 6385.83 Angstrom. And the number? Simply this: 7.1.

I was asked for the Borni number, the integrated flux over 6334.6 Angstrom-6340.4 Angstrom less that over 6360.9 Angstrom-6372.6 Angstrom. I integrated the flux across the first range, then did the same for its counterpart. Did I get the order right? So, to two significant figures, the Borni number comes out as -43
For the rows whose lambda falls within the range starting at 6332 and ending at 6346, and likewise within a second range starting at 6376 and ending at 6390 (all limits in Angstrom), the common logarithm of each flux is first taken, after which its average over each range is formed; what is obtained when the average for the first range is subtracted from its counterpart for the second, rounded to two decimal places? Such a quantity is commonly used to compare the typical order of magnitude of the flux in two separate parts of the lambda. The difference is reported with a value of 0.01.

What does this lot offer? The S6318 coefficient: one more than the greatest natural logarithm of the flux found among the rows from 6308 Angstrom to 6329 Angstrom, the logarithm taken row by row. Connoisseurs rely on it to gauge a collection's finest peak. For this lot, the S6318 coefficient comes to 2.913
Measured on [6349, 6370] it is 2.932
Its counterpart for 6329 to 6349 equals 2.812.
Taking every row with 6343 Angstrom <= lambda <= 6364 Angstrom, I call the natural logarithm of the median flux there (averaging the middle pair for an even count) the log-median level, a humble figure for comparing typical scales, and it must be 1.84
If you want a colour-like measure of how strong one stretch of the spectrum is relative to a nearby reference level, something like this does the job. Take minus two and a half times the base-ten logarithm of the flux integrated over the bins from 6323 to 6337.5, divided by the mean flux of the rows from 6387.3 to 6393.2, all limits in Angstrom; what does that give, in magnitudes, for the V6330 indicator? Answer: -2.82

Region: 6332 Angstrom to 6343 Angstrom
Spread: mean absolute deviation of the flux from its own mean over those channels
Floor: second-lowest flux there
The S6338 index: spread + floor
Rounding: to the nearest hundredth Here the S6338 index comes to 5.87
